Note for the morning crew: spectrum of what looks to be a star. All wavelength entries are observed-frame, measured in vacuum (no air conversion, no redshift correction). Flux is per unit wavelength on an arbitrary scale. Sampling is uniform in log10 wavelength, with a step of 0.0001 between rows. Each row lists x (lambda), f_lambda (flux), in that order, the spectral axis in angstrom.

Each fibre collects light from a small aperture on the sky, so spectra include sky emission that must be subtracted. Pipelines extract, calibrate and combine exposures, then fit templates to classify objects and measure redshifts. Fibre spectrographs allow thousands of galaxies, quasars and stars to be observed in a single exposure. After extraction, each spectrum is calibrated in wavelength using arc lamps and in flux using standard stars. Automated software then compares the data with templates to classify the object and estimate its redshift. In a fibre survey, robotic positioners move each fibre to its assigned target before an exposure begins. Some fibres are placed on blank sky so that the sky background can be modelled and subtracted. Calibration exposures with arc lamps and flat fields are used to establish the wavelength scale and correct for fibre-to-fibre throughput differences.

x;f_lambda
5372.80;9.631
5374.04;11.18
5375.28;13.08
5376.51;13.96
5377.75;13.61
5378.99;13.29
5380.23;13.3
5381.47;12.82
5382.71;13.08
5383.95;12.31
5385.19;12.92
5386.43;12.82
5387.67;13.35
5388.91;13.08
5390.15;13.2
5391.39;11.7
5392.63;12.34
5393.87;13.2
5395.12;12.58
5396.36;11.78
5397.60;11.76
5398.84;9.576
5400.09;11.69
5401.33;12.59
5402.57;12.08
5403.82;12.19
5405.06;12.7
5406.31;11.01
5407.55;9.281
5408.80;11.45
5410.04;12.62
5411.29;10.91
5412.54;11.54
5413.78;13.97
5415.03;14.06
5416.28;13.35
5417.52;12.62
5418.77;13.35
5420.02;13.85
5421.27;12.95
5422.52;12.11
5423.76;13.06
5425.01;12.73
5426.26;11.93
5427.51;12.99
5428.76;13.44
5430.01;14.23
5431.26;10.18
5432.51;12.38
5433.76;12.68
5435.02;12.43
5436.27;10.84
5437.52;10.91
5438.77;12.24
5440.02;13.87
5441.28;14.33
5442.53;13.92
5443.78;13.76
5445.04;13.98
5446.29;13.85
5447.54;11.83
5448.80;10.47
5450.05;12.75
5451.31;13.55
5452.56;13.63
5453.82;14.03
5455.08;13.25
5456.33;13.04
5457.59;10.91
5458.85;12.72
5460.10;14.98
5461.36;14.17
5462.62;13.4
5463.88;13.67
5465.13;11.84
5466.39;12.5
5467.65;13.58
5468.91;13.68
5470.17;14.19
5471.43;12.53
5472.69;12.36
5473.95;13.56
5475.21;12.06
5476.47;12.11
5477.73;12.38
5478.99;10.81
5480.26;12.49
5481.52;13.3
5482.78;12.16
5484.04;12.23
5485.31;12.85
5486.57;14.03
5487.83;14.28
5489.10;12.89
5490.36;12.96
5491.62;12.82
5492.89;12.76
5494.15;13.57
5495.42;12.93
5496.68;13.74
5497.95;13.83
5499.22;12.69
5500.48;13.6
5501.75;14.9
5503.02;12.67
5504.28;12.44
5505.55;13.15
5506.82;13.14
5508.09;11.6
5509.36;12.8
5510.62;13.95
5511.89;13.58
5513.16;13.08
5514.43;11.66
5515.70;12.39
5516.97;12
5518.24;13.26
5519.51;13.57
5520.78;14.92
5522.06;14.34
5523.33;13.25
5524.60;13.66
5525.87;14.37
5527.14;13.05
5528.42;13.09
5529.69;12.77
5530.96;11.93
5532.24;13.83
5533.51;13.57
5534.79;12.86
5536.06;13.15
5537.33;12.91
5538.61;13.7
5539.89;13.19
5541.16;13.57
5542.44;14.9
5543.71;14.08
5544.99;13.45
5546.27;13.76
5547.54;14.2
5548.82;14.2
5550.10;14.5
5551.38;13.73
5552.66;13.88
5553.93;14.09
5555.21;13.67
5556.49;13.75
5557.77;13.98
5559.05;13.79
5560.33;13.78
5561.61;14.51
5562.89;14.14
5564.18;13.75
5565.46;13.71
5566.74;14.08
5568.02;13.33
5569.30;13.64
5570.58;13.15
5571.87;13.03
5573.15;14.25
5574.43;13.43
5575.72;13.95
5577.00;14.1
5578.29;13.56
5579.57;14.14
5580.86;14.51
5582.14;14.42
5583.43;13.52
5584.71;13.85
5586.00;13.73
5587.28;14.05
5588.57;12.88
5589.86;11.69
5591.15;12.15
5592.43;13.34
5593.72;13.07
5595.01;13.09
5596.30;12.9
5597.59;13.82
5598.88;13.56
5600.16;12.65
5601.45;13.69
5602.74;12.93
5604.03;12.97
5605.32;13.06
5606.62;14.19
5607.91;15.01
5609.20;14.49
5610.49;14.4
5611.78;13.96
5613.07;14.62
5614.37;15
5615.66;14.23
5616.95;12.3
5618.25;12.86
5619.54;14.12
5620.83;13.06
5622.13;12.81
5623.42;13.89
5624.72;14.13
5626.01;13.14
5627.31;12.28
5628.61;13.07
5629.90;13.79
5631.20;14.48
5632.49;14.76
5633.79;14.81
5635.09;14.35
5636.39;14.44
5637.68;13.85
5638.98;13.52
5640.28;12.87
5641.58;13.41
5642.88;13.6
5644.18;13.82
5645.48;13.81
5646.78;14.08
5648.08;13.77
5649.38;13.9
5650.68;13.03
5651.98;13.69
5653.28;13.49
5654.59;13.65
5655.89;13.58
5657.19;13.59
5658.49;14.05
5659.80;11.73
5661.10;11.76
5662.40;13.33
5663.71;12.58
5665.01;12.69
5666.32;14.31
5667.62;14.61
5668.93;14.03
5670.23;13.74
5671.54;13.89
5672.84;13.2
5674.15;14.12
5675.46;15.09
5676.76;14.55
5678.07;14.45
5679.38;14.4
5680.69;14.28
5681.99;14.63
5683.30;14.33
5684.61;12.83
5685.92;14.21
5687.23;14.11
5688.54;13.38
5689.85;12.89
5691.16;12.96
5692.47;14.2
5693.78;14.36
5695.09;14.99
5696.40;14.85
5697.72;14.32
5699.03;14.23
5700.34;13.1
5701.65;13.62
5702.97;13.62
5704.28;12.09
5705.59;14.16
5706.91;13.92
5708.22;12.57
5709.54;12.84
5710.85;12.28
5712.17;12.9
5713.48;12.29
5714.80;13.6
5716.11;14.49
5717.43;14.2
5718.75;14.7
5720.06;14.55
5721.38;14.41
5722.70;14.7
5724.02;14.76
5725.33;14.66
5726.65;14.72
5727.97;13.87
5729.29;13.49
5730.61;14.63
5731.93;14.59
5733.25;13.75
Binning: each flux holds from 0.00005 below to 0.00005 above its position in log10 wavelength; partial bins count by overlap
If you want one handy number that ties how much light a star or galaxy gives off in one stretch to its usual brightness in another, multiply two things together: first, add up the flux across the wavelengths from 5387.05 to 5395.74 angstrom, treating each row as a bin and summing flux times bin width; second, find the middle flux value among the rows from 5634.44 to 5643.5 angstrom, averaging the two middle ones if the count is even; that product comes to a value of 1510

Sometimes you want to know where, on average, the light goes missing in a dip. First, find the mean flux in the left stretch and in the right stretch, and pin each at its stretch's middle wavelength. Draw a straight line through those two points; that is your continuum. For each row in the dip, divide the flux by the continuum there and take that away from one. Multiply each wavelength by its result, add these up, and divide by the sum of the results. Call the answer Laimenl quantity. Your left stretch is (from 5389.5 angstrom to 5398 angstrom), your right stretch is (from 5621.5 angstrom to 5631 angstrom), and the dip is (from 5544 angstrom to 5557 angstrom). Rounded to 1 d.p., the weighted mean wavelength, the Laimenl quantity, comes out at 5550.7 angstrom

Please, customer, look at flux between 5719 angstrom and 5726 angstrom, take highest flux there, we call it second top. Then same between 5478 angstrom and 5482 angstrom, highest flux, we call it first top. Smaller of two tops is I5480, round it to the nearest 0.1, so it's 13.3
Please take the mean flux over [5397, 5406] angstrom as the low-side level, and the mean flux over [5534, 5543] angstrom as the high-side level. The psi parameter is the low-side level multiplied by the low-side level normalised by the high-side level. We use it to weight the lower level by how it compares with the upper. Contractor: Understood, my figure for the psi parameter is 10.3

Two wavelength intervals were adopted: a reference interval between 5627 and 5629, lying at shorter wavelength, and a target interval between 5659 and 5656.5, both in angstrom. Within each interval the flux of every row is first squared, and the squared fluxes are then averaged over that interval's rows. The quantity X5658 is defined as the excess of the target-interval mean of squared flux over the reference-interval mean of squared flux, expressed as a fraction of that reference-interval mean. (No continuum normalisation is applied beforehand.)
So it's 0.19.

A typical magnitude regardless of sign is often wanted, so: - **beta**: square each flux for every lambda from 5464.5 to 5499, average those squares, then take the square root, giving 12.9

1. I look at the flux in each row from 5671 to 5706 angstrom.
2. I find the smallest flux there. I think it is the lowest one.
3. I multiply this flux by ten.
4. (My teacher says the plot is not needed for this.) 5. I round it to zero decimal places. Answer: 121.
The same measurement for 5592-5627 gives 123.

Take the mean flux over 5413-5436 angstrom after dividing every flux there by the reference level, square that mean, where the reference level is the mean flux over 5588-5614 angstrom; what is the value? 0.92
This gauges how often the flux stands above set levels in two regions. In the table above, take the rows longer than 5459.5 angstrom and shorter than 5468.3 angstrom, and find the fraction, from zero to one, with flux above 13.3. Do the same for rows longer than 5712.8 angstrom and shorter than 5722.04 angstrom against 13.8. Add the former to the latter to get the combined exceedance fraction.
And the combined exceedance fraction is 1.4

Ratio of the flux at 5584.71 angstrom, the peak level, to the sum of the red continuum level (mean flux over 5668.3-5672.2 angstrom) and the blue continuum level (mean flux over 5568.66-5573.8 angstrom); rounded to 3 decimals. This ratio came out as 0.505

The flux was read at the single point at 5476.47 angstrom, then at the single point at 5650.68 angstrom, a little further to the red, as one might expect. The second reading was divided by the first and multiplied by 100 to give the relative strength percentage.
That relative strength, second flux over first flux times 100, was 108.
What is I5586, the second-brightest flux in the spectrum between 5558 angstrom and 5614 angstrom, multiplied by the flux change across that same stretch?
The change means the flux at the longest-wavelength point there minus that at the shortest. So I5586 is 12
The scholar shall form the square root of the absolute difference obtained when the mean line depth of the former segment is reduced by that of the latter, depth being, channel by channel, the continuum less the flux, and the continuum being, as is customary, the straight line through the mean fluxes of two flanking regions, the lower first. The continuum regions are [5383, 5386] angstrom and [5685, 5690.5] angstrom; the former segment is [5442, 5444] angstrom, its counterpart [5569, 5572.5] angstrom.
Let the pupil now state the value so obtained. 1.00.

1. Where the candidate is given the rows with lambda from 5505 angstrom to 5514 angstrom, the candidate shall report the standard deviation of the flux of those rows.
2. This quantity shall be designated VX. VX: 0.7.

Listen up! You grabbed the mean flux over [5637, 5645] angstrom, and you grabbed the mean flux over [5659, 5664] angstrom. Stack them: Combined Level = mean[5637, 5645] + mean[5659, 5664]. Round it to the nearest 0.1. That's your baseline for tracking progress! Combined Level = 25.9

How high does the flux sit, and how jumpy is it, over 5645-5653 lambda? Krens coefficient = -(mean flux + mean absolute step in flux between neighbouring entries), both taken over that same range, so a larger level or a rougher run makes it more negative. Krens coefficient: -14.2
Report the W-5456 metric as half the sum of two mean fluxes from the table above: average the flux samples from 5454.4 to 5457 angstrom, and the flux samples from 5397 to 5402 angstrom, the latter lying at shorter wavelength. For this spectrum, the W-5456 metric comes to 12.27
